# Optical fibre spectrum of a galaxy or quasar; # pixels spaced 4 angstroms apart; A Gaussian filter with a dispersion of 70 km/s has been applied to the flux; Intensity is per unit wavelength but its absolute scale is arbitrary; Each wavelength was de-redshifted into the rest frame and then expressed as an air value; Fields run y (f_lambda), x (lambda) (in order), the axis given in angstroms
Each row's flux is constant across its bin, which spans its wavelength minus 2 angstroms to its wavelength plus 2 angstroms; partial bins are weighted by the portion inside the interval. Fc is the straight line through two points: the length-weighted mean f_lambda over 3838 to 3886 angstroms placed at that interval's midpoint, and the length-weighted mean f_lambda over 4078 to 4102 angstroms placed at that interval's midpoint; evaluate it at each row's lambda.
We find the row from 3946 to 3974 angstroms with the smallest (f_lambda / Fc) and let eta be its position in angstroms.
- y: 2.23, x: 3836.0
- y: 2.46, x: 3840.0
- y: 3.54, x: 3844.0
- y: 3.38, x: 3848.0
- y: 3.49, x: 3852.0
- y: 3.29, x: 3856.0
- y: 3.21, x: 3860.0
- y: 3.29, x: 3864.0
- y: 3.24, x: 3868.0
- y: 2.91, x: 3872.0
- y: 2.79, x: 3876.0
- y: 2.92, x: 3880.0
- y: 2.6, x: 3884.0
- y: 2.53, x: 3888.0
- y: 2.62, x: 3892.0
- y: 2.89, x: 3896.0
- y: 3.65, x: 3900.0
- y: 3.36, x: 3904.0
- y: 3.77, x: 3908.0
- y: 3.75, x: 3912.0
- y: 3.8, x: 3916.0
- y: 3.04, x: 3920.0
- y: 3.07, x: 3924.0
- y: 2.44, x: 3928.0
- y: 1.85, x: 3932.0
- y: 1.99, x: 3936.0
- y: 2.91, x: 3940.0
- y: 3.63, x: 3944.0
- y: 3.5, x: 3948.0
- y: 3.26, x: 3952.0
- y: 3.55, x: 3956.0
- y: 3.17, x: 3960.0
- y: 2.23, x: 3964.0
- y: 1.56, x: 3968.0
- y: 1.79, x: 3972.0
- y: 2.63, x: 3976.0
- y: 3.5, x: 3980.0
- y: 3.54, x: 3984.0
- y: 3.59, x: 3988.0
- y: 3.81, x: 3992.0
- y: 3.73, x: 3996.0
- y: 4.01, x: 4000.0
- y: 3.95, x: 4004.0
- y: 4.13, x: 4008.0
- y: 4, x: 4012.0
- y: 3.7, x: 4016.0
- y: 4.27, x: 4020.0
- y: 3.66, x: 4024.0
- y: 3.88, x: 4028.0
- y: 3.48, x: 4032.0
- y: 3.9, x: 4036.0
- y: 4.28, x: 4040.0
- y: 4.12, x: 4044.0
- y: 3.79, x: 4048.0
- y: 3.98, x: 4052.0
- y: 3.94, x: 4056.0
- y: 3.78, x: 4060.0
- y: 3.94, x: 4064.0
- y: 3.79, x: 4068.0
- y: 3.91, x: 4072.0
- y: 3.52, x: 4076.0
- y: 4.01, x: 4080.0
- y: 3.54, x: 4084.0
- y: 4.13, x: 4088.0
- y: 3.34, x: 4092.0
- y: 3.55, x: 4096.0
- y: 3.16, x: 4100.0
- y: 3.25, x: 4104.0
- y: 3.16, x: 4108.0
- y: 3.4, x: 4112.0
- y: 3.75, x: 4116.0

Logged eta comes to 3968.0 angstroms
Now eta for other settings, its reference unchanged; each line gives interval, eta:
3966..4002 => 3968.0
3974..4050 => 3976.0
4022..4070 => 4032.0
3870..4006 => 3968.0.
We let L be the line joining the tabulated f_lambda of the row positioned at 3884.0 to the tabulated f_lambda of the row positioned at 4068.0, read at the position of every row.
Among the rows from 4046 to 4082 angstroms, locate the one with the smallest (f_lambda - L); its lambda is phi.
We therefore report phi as 4076.0 angstroms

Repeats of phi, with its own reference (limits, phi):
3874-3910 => 3888.0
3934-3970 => 3968.0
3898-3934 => 3932.0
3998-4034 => 4032.0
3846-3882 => 3876.0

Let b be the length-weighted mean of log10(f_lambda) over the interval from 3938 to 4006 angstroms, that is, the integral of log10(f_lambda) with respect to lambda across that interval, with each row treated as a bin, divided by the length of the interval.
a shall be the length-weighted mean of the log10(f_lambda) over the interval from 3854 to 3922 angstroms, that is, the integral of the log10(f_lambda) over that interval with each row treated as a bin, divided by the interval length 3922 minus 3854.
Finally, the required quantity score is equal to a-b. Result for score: 0.00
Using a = 0.50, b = 0.491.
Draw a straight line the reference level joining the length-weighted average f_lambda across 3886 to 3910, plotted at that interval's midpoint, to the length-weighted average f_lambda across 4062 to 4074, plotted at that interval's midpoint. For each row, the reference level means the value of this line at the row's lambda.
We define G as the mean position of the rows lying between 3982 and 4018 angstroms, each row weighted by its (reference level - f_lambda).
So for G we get 4003.0 angstroms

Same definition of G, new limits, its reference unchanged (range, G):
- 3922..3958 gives 3931.0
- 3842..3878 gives 3850.1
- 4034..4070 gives 4042.1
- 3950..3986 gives 3969.1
